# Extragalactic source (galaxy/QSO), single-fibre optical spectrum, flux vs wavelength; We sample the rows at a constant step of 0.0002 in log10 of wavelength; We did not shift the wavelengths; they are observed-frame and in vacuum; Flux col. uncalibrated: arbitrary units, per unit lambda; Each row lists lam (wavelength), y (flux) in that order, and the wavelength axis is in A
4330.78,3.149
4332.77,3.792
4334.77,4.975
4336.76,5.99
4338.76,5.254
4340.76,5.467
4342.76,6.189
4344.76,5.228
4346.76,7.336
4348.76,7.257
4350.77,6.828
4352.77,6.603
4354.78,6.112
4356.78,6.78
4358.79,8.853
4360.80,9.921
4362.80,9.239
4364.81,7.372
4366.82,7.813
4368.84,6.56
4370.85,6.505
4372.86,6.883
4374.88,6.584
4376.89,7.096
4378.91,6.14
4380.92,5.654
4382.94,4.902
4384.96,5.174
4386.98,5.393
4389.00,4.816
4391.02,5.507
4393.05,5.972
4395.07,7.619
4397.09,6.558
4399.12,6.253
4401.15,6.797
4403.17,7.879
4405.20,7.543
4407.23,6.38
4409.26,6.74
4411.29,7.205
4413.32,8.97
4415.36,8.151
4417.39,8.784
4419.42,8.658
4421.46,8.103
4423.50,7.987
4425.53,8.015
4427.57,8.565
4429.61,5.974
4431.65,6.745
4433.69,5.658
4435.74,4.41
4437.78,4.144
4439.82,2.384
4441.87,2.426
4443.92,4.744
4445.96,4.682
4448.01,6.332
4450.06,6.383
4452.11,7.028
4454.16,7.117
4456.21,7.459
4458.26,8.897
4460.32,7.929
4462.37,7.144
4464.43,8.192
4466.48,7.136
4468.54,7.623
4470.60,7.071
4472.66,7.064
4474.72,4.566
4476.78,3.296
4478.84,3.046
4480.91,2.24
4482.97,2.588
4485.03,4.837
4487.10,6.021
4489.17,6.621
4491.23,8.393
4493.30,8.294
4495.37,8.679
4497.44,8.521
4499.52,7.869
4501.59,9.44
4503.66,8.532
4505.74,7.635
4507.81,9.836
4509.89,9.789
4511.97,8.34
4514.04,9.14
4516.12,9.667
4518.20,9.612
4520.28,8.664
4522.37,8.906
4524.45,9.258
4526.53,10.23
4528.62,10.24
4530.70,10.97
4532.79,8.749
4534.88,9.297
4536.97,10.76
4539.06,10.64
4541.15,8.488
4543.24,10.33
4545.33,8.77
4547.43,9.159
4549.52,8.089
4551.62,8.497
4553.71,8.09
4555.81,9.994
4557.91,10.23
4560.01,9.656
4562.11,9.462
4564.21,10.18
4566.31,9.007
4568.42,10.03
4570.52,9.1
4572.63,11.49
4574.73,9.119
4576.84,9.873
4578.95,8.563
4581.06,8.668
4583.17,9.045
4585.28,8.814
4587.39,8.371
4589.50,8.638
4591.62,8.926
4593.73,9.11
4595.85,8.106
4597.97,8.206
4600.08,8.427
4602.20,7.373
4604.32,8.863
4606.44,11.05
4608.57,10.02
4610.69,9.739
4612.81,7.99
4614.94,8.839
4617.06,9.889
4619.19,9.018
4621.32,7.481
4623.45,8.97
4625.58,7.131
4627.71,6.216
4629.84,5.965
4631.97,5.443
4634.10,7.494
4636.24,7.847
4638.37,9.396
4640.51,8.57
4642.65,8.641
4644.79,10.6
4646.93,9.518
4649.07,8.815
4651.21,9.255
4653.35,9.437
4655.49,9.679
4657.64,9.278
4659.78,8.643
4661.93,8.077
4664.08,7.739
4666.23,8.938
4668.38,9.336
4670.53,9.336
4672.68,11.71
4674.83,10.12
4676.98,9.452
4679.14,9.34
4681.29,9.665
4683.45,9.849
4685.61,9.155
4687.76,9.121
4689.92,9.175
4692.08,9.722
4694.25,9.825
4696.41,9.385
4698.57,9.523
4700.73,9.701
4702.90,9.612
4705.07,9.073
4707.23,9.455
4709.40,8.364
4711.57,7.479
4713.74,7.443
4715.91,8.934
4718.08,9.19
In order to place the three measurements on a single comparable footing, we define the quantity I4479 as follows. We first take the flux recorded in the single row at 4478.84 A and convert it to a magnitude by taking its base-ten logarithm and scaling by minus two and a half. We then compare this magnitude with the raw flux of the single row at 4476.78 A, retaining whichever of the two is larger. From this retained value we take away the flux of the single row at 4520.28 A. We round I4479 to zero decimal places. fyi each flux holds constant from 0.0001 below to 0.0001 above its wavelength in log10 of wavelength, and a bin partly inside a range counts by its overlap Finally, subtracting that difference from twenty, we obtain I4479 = 25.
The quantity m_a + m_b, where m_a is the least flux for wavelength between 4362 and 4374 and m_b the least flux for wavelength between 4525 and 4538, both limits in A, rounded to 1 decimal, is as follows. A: 15.3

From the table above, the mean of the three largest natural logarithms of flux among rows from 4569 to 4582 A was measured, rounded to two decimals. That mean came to 2.31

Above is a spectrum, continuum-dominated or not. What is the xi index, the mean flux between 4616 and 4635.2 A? 7.5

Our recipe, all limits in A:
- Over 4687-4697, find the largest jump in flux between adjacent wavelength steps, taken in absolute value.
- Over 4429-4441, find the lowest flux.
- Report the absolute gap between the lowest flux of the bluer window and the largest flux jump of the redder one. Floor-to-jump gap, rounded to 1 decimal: 1.8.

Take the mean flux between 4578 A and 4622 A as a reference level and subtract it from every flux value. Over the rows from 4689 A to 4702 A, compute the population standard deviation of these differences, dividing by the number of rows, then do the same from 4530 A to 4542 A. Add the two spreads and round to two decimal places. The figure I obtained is 1.23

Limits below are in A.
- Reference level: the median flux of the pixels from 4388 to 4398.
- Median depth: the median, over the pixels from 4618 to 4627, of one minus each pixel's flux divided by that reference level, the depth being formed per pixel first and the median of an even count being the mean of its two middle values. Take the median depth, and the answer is -0.38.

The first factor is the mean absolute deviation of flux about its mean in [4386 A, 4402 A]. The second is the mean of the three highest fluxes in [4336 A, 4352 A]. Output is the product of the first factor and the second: 4.9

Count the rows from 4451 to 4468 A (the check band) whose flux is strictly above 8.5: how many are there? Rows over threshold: 1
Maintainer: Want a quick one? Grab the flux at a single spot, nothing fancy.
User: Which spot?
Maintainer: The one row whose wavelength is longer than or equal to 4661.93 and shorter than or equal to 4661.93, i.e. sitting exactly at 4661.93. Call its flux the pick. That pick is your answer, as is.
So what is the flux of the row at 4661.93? 8.077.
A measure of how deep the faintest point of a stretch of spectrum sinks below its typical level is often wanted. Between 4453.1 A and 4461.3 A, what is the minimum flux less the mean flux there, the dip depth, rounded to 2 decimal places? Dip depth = -0.73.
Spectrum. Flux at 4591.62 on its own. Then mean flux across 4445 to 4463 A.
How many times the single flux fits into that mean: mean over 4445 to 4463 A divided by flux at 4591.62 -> 0.78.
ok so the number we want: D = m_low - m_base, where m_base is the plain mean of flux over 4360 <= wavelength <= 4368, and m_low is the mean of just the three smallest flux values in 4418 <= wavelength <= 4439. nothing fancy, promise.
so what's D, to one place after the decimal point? -3.8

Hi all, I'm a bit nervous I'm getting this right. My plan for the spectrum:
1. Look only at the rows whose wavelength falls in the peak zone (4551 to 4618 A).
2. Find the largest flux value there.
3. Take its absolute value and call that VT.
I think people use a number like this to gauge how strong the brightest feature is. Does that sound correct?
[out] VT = 11.5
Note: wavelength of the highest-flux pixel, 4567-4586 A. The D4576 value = 4572.63 A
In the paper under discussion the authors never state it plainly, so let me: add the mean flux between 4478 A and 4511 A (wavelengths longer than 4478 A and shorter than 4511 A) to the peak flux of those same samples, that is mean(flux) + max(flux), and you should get 16.9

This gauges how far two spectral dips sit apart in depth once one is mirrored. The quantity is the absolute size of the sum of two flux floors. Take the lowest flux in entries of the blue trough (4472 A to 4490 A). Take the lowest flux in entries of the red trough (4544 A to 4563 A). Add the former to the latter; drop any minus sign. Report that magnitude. 10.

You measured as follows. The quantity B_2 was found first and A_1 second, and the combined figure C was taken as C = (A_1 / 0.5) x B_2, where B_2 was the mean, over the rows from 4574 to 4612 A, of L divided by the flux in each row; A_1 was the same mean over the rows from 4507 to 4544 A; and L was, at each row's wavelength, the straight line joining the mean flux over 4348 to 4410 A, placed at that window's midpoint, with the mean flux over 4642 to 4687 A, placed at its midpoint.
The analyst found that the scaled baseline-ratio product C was 1.67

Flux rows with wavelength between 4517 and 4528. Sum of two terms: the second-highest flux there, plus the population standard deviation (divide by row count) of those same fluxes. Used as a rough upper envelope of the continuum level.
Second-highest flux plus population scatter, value 10.2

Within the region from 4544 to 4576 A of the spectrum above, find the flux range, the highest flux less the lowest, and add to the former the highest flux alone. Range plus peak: 14.9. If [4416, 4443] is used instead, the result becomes 15.2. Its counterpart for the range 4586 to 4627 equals 15.0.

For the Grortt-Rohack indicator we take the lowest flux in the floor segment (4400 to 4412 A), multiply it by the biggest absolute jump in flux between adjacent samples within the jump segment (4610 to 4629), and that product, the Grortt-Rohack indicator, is 12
